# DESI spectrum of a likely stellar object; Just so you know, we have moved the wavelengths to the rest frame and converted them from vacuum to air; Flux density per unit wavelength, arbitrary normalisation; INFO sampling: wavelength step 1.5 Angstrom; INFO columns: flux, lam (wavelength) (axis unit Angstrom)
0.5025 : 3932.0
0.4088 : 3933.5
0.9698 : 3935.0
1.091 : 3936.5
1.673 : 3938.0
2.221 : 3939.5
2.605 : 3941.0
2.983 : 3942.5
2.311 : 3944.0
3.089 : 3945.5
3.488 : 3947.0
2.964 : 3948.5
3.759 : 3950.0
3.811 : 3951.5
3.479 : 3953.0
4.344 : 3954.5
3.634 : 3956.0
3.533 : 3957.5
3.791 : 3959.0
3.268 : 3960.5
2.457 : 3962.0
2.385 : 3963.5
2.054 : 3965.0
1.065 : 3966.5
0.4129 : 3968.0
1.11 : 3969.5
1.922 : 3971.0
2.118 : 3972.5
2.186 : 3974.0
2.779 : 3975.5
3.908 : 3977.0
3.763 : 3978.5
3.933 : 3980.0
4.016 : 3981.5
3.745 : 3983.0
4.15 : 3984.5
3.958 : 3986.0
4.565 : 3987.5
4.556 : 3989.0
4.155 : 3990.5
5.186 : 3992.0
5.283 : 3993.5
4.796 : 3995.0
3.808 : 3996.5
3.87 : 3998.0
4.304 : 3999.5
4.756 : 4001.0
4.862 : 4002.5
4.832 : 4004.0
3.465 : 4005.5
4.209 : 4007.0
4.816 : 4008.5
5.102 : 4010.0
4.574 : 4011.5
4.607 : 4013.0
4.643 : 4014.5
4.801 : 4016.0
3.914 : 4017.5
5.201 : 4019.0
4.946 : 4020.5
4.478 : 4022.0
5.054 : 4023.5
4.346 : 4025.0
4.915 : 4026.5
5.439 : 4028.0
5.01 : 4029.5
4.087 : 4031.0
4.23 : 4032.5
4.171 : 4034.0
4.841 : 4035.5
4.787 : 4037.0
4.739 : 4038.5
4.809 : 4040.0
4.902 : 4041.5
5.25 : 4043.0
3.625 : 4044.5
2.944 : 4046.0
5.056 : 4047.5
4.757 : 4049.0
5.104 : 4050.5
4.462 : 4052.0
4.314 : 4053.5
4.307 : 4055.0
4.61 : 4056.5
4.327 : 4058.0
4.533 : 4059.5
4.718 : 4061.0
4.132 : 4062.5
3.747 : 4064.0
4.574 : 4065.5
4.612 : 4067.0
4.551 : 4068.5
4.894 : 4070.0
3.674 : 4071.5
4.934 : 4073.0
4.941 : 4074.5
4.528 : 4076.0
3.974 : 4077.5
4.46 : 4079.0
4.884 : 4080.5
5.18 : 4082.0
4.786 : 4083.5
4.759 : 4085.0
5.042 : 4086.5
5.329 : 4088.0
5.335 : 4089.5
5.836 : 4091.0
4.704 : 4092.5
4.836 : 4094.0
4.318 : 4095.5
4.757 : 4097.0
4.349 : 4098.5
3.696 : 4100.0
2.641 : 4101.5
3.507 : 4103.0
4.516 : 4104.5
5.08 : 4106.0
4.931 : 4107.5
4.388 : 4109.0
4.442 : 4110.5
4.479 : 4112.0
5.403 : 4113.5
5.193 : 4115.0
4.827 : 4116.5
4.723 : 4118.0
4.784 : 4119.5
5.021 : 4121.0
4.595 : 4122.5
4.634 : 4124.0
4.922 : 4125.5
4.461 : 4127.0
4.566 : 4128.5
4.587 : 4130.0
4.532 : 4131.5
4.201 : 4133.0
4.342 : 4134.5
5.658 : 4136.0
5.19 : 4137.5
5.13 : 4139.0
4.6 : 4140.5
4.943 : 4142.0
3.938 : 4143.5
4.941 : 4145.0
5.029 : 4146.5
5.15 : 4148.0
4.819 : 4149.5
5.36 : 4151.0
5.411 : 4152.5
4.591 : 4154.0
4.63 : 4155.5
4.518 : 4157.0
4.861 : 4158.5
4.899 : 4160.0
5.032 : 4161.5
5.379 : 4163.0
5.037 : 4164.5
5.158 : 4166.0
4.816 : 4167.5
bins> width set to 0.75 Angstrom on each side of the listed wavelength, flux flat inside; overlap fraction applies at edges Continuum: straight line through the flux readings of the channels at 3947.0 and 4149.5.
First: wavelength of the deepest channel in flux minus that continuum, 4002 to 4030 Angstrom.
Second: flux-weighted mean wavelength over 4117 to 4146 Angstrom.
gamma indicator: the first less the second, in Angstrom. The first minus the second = -126.0 Angstrom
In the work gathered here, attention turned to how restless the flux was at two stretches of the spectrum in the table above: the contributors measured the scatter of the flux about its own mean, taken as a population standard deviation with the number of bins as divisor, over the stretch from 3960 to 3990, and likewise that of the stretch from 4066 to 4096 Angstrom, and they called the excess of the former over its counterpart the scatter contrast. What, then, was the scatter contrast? 0.7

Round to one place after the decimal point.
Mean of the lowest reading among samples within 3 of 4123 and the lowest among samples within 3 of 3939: 2.8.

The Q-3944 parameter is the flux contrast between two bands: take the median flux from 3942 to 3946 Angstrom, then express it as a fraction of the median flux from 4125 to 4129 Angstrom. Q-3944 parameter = 0.65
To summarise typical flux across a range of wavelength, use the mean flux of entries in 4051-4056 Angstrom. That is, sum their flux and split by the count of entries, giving 4.4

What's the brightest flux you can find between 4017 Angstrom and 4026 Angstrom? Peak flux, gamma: 5.201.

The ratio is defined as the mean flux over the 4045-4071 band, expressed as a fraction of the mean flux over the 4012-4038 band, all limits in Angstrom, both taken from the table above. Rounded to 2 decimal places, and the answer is 0.95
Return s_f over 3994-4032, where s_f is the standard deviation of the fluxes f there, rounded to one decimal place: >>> 0.5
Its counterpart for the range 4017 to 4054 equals 0.6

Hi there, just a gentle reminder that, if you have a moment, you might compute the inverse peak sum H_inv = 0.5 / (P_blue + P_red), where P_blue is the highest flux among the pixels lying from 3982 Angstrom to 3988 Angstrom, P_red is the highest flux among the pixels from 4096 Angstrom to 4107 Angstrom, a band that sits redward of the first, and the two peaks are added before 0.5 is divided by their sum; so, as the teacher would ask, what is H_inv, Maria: 0.052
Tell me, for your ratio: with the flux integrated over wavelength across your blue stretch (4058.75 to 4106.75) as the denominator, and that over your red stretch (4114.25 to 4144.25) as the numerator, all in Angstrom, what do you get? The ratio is 0.65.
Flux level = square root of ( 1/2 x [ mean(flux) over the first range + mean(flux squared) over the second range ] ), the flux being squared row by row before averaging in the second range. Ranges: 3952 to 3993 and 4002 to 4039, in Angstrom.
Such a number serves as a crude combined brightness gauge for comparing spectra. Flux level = 3.53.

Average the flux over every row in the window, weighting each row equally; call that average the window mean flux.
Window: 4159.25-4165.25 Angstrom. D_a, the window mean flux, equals 5.1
